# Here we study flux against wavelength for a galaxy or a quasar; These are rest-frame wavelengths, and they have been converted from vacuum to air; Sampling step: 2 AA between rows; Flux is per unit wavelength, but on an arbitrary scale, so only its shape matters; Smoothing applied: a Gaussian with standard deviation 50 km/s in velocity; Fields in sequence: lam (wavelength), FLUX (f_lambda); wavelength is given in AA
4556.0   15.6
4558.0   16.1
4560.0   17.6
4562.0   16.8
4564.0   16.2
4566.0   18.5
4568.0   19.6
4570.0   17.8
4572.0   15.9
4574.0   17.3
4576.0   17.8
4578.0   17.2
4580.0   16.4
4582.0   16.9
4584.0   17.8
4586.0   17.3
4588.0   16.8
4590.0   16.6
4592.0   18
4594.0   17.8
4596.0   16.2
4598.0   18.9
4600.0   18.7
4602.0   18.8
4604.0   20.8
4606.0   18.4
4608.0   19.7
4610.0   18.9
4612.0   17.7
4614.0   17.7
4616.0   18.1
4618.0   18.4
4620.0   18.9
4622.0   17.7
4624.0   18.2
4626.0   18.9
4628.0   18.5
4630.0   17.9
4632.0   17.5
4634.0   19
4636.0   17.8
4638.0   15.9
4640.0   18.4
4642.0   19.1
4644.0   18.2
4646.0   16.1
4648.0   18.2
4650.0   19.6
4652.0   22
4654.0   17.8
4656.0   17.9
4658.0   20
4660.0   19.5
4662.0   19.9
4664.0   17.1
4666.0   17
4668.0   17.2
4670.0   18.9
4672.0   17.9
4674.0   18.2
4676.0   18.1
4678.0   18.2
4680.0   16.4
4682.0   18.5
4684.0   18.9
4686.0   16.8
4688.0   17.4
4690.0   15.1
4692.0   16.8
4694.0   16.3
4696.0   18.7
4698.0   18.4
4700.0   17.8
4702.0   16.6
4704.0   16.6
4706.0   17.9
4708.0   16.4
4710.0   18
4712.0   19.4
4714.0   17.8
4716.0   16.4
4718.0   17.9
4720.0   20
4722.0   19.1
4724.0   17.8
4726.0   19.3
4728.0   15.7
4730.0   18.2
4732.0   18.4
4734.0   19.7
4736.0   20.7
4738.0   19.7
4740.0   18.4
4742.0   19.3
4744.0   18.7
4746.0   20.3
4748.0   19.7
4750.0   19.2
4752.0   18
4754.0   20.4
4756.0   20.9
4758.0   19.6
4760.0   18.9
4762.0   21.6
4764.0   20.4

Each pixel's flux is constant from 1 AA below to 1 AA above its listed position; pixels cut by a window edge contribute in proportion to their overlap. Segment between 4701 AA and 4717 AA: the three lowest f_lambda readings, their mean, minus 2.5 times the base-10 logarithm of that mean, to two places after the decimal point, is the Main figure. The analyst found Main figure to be -3.04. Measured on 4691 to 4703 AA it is -3.05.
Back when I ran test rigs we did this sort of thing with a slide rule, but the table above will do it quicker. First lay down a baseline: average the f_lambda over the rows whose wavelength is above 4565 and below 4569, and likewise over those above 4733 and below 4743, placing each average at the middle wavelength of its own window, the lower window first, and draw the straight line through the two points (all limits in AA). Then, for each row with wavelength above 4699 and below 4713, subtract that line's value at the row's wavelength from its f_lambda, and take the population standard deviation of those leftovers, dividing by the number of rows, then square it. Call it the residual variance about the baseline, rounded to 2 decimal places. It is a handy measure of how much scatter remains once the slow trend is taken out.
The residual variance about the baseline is 0.98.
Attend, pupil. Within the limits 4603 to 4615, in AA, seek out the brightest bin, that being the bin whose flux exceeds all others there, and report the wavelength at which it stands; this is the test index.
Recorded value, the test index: 4604.0 AA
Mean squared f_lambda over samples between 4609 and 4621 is 335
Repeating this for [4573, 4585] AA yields 297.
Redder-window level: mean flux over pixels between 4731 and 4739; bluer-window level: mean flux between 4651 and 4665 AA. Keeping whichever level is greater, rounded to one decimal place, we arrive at 19.6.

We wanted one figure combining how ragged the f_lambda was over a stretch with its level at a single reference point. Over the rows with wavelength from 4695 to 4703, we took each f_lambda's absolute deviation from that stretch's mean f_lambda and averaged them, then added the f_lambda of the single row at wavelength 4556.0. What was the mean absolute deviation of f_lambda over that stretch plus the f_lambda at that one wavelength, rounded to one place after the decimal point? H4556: 16.3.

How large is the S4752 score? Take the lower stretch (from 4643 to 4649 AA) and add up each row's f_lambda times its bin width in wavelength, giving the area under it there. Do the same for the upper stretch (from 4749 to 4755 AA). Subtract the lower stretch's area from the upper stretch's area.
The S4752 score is 10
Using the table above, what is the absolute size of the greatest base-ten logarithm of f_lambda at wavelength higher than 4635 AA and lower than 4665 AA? 1.34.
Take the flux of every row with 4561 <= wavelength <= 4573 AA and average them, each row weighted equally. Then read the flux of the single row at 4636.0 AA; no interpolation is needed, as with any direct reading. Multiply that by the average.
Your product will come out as 311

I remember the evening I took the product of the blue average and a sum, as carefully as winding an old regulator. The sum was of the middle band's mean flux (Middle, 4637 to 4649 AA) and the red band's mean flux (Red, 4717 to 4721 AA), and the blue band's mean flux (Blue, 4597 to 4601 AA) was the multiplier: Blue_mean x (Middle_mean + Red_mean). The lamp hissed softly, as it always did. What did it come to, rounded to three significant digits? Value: 688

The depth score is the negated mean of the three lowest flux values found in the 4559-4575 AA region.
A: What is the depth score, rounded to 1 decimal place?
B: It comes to -16.3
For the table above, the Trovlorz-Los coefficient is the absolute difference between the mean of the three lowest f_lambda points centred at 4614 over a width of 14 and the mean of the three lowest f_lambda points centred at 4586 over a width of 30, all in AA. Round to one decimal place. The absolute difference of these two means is 1.7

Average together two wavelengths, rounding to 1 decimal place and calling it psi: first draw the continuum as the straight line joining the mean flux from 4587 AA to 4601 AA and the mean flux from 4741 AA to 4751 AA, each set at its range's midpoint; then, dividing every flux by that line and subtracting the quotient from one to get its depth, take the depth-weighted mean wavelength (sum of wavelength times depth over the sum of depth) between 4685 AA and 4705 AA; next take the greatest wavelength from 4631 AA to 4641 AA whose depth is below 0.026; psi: 4667.2 AA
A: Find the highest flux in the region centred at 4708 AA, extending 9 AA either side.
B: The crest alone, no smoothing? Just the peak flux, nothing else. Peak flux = 19.4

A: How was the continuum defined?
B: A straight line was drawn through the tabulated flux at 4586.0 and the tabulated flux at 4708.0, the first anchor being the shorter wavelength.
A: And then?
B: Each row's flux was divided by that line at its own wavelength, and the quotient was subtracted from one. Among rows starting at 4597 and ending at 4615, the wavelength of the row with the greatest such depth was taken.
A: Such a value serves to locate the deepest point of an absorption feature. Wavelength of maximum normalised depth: 4612.0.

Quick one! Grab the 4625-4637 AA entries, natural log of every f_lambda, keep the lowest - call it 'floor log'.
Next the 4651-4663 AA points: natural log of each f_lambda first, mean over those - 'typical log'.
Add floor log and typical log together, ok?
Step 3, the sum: 5.83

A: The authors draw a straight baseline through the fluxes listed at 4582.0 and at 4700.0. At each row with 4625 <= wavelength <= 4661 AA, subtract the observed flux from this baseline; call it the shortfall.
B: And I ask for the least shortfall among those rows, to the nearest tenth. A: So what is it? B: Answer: -4.6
